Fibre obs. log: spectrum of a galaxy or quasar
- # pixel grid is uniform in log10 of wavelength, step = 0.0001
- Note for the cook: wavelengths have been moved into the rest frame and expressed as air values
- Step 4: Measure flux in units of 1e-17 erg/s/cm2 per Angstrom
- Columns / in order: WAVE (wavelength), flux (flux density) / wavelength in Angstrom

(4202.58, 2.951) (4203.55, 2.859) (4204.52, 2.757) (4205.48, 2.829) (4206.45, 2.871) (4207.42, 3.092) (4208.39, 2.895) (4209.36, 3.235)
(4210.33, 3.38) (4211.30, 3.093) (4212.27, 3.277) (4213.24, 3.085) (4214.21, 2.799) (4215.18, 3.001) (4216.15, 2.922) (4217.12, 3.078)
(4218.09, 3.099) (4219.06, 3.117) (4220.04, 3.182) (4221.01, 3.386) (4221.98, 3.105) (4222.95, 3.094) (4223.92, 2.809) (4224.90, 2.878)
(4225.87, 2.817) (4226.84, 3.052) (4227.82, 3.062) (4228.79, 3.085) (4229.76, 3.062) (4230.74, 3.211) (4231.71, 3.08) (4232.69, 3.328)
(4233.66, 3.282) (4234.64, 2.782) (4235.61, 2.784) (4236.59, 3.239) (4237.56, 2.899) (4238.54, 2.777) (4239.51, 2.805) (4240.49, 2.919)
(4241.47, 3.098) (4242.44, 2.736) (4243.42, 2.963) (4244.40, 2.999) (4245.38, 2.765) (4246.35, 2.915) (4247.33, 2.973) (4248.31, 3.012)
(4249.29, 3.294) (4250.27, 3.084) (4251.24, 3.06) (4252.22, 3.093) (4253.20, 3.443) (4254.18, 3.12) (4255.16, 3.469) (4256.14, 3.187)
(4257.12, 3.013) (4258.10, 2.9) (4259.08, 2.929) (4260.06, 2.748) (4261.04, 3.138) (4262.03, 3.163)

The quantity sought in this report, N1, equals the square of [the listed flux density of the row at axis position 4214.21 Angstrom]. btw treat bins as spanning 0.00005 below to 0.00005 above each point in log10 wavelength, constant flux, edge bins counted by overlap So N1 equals 7.8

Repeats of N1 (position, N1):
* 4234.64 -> 7.7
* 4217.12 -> 9.5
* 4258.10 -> 8.4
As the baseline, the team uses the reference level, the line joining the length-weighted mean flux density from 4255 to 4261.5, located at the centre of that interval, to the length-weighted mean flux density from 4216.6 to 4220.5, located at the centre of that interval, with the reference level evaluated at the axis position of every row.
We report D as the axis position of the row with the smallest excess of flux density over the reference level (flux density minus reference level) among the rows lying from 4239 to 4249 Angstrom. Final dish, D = 4242.44 Angstrom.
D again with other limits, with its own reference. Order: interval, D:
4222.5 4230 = 4223.92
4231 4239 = 4234.64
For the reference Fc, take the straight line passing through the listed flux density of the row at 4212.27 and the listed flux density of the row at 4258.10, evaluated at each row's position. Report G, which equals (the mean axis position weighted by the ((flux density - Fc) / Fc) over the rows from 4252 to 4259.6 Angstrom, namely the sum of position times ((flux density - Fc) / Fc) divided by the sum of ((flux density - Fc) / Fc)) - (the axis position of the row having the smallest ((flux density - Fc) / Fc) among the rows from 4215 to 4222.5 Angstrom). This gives 38.5 Angstrom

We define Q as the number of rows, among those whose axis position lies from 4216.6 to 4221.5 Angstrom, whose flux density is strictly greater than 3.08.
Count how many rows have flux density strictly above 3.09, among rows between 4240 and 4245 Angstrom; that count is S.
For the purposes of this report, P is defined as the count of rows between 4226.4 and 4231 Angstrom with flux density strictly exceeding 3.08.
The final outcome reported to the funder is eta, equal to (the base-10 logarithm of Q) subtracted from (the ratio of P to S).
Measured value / 1.4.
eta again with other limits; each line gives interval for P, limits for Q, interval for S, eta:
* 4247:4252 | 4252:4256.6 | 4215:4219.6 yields 0.3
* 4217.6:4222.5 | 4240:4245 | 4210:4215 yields 1.7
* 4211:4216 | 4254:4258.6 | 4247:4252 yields 2.5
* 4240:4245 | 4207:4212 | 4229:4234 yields -0.3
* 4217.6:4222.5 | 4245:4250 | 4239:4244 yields 5.0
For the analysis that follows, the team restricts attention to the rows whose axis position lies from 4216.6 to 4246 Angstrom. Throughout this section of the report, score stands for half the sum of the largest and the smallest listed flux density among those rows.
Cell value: 3.06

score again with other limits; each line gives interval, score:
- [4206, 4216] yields 3.09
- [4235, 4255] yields 3.09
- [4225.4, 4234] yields 3.07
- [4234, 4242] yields 3.01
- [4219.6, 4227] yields 3.10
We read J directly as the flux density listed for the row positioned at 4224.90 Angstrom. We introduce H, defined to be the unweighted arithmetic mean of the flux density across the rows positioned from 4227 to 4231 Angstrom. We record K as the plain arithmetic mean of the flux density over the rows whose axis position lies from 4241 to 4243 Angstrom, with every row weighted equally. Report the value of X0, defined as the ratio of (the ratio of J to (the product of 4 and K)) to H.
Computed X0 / 0.079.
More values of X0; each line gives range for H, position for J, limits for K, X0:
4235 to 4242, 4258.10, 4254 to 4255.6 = 0.075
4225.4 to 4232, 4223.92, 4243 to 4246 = 0.079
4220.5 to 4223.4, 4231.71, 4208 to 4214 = 0.076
